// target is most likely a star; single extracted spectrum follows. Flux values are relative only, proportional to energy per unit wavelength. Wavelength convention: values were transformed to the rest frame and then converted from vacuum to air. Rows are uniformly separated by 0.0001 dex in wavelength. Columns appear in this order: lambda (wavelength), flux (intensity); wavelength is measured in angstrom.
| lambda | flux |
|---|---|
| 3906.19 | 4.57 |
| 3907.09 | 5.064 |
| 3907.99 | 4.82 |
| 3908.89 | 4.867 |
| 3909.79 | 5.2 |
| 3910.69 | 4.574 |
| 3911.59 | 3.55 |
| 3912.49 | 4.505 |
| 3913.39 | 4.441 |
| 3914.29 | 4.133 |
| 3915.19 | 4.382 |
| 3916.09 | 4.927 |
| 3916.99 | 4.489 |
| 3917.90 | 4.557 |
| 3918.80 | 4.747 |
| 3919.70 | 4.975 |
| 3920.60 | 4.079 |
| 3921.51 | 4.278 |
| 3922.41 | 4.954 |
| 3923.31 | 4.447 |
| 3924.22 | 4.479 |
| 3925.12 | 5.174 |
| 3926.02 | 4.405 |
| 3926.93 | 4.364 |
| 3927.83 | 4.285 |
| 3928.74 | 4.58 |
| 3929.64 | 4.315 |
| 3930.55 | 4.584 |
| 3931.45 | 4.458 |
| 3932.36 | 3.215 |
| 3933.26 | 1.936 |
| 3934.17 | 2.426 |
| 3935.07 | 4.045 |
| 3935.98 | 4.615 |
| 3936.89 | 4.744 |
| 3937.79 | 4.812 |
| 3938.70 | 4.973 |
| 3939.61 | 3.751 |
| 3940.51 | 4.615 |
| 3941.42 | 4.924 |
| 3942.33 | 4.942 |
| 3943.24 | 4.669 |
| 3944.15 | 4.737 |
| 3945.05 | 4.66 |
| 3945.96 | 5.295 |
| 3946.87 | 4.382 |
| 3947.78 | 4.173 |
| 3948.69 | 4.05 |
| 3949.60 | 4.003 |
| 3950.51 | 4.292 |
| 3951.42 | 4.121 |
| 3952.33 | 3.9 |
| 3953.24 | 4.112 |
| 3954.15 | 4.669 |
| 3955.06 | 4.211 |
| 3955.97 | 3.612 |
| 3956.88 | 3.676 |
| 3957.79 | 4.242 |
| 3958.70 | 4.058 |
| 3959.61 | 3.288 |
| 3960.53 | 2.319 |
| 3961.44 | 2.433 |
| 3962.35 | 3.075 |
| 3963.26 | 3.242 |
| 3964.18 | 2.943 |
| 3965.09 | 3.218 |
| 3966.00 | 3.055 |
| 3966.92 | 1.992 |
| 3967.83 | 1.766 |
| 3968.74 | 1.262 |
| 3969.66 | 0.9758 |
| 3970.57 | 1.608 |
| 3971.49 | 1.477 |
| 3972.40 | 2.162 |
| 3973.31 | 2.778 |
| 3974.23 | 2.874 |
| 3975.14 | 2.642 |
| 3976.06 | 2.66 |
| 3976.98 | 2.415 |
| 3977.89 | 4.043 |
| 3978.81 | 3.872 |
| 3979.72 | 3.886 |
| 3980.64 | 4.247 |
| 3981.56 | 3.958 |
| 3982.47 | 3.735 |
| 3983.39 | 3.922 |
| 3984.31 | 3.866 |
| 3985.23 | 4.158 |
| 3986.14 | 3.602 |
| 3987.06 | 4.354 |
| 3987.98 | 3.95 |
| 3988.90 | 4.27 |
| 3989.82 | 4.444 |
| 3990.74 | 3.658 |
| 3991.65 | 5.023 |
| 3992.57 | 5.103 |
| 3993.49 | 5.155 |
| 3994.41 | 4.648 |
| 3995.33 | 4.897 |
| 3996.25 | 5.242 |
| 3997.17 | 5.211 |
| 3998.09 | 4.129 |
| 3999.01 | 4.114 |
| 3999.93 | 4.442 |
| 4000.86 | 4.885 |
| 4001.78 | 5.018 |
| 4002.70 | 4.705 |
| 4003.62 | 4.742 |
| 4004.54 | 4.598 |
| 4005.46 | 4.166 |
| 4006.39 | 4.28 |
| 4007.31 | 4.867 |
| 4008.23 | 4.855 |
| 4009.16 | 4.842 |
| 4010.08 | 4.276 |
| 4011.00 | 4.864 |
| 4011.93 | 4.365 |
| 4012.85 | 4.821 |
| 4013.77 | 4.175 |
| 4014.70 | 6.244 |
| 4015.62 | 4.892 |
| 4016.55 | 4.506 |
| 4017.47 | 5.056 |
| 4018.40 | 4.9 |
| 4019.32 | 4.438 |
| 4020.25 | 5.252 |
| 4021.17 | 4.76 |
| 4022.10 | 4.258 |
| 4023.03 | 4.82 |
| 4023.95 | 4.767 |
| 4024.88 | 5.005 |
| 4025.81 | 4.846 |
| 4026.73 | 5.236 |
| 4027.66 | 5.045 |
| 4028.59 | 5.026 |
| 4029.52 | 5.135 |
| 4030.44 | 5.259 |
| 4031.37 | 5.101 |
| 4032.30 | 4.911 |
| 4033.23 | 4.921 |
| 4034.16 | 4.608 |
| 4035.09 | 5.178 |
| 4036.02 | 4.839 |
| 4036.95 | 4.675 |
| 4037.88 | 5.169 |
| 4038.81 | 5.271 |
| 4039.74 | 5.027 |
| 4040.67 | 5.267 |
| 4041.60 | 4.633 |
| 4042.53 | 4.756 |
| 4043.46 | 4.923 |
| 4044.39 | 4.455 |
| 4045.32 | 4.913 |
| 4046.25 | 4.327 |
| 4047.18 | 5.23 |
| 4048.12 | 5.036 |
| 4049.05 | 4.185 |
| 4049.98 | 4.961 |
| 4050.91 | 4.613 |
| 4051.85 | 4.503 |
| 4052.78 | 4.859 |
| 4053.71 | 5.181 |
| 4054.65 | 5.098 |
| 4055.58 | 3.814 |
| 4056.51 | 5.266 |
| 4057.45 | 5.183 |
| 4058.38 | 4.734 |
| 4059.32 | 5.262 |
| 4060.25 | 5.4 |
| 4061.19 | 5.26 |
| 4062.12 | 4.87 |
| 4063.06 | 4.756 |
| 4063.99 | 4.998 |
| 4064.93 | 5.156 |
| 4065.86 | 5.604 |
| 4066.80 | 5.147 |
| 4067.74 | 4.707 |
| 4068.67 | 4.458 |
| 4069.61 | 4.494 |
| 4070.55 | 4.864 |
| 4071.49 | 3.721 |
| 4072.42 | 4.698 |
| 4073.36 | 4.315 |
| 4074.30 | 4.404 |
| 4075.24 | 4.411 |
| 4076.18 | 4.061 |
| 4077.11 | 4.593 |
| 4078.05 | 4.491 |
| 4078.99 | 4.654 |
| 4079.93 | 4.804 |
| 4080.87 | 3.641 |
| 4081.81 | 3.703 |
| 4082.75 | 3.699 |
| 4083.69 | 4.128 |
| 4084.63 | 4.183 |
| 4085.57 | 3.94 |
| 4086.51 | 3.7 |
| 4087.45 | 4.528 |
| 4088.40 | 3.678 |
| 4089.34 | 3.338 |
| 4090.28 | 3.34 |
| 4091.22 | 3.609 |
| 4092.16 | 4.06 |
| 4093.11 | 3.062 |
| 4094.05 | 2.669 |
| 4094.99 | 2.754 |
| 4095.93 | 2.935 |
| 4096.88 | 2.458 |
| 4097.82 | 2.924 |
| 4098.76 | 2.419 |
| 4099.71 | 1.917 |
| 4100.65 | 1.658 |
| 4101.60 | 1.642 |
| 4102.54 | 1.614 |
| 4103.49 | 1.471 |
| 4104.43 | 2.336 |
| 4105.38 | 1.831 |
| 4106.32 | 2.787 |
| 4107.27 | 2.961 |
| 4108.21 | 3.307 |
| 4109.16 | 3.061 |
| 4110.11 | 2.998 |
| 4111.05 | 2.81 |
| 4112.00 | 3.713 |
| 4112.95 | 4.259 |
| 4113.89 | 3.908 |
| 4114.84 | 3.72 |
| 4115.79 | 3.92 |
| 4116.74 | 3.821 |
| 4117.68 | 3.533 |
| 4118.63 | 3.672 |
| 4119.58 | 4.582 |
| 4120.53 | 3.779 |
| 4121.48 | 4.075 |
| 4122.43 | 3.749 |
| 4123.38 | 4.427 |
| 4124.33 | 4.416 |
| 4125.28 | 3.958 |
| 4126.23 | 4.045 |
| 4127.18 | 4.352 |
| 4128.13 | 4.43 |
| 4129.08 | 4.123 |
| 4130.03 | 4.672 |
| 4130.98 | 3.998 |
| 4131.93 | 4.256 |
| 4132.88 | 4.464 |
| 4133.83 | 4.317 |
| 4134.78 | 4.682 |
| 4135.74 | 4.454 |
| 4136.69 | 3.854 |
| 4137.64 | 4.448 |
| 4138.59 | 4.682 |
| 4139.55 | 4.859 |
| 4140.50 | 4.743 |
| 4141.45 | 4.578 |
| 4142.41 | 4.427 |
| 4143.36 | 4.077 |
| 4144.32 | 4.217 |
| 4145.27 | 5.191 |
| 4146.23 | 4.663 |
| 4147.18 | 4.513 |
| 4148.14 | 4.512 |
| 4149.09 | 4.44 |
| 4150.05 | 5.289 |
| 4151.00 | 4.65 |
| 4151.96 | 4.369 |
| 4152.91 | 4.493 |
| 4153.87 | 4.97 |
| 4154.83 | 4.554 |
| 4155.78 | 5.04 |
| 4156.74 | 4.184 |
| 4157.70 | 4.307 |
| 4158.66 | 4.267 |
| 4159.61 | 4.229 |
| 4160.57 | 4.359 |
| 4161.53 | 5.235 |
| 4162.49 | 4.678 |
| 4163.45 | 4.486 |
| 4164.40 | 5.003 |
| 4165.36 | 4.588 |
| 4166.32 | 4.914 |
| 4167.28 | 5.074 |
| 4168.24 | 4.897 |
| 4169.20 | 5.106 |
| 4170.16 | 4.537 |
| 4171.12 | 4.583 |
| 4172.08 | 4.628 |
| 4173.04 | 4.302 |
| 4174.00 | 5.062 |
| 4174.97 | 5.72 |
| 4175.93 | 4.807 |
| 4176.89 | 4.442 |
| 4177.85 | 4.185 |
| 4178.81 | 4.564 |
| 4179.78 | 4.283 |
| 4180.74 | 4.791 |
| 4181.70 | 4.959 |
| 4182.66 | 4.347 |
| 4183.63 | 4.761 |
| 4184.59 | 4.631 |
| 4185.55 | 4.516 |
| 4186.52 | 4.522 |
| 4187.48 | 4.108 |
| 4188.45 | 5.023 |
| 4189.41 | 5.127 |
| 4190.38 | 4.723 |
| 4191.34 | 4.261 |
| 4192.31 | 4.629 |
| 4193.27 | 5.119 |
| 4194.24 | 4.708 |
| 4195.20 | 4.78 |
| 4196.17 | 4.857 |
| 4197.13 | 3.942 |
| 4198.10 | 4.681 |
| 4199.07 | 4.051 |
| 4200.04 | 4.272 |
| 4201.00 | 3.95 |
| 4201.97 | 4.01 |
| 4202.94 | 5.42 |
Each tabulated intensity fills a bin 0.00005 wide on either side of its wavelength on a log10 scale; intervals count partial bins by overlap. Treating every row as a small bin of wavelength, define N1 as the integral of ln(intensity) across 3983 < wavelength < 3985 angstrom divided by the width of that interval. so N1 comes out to 1.36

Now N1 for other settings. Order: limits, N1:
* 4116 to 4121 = 1.35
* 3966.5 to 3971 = 0.39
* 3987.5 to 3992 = 1.44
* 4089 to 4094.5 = 1.20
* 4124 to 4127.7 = 1.43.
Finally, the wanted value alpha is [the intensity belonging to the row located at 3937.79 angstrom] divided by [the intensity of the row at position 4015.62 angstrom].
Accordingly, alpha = 0.98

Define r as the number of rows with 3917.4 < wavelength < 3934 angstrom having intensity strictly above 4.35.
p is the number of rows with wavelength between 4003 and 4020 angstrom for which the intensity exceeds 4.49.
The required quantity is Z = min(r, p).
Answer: 12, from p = 12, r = 12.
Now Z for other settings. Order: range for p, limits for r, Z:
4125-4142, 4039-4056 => 6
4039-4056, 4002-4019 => 14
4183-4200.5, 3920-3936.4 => 10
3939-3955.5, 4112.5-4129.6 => 5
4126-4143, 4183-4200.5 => 6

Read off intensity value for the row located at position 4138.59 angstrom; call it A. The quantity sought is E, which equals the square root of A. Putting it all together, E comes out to 2.16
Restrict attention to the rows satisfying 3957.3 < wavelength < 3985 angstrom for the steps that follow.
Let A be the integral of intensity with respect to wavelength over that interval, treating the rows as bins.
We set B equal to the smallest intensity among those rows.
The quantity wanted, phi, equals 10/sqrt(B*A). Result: 1.1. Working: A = 82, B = 0.9758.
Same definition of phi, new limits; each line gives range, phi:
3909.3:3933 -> 0.5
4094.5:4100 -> 1.9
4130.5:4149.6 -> 0.6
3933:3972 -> 0.9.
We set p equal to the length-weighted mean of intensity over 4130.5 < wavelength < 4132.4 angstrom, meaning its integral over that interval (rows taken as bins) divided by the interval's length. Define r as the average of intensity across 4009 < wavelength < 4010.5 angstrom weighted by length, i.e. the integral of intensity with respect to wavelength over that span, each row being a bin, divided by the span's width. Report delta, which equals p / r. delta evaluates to 0.9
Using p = 4.13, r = 4.5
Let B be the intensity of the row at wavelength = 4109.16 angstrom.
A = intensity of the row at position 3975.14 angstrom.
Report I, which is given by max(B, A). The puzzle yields 3.1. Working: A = 2.642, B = 3.061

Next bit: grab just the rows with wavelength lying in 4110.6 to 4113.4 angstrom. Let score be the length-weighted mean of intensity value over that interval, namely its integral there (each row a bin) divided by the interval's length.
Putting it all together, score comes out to 3.6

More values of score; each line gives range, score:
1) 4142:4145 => 4.3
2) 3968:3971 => 1.3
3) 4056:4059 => 5.0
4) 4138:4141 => 4.8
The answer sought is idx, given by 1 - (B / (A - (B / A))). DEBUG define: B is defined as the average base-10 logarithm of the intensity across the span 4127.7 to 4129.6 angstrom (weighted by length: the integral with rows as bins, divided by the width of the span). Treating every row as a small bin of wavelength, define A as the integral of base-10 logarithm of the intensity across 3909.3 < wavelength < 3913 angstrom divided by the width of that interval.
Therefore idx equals 2.9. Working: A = 0.65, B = 0.63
